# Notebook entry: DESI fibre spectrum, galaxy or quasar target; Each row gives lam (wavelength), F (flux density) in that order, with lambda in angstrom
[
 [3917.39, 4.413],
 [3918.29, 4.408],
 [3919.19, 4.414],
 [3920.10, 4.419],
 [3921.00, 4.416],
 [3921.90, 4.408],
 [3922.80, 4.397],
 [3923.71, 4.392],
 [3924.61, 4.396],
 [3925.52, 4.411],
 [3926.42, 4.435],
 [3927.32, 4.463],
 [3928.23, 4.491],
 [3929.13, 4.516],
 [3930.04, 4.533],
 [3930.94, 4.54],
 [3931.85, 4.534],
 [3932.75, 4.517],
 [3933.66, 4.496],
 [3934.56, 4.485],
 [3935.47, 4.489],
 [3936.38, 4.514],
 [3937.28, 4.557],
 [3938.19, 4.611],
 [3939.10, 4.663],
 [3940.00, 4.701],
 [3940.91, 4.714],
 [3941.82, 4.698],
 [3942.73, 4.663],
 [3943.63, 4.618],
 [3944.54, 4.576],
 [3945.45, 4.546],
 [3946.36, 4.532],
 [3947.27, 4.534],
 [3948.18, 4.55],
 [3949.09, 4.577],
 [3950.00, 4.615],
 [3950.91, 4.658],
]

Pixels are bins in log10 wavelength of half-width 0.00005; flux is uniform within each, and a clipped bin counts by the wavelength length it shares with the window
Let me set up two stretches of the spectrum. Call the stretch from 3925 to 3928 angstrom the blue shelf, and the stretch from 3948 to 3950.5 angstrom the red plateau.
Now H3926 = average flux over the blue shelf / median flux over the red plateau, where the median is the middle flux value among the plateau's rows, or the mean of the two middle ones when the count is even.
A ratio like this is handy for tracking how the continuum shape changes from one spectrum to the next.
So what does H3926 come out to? 0.97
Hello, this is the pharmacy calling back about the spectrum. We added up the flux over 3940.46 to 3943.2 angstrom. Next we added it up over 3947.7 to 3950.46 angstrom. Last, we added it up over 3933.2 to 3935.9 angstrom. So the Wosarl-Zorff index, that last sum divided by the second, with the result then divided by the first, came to 0.0696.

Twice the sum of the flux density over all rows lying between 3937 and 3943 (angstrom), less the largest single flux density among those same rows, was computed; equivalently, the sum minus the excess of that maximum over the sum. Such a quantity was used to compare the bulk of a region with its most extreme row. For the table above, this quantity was 60.5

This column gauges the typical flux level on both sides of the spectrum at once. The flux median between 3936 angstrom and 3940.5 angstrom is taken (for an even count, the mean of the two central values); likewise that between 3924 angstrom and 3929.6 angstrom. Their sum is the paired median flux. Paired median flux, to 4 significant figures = 9.060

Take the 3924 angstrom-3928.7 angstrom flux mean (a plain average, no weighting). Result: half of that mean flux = 2.22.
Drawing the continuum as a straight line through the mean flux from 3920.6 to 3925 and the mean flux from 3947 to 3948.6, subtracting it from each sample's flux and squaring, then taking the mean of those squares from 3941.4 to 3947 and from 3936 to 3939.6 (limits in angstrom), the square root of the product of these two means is 0.012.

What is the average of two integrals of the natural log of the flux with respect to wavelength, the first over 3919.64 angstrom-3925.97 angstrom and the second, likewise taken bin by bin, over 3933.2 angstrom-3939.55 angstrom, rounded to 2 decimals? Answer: 9.49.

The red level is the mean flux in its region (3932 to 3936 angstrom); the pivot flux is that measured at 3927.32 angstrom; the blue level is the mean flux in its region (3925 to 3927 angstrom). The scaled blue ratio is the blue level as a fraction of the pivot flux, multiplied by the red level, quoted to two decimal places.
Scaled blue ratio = 4.46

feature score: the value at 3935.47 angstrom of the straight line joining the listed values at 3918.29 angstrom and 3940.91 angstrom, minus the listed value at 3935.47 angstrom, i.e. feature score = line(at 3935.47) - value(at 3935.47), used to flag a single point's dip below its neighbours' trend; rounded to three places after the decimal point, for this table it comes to 0.151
